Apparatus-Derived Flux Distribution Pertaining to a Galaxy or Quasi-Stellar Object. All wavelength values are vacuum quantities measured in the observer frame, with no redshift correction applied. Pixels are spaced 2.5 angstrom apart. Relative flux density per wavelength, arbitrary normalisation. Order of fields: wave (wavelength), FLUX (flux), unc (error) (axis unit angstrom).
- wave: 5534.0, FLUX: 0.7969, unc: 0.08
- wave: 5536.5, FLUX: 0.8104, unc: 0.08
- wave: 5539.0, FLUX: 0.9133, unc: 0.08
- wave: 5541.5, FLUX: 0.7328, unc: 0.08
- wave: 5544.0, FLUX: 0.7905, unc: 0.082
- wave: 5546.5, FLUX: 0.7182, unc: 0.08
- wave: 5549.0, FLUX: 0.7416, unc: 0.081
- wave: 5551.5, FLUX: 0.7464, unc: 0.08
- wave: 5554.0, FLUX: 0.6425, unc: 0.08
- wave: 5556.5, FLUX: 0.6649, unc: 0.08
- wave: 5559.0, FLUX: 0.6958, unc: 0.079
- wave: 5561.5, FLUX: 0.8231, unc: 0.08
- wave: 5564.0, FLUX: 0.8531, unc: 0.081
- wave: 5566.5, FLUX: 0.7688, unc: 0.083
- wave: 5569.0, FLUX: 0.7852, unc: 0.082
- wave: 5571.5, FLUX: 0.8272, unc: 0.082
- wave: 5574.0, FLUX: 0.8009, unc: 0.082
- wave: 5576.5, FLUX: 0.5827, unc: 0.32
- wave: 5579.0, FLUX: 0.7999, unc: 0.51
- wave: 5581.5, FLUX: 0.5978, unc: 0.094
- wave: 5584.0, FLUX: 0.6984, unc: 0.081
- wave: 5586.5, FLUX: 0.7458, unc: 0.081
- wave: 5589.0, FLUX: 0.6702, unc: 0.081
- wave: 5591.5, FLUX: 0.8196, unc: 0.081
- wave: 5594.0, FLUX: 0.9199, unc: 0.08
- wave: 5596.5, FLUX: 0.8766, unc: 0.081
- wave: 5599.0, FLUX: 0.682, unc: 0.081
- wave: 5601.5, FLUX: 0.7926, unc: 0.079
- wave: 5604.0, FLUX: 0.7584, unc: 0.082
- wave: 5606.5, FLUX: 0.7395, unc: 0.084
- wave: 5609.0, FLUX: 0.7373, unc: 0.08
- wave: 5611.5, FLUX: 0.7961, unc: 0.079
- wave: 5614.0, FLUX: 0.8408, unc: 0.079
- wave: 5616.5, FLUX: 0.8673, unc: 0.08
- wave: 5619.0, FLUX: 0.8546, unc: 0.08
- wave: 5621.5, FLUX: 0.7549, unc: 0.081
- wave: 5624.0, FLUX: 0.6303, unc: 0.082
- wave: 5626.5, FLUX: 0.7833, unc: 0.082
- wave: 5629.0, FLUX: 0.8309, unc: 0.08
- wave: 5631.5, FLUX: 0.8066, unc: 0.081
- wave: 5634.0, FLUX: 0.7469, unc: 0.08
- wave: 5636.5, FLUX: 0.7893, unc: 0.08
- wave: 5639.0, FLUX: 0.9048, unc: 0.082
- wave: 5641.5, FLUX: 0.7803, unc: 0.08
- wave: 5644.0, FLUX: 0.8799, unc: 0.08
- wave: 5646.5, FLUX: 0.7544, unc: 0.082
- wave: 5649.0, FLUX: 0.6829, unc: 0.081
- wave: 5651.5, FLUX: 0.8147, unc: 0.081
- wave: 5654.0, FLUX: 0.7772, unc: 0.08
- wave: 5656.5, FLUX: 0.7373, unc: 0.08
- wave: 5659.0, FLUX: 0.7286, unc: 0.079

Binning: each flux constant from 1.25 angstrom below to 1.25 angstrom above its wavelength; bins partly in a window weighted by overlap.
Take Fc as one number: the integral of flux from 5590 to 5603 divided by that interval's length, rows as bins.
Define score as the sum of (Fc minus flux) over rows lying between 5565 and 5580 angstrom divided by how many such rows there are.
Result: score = 0.053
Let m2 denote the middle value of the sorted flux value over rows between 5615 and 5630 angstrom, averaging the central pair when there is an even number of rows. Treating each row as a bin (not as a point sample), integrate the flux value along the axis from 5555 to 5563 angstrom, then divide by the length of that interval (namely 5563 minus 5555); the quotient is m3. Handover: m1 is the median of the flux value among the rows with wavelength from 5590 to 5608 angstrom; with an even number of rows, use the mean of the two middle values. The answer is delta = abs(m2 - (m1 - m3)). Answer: 0.744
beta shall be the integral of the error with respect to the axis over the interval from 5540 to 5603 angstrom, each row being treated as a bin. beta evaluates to 6.8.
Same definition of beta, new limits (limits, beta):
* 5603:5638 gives 2.8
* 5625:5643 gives 1.5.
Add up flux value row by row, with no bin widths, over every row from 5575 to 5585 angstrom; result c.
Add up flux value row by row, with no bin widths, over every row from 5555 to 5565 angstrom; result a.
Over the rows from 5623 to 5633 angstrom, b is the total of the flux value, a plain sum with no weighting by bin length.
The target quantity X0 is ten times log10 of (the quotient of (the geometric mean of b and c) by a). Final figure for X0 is -0.26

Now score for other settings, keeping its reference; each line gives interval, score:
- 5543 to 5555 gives 0.086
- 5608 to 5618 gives 0.004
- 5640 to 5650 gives 0.040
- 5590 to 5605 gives 0.006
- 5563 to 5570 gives 0.012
